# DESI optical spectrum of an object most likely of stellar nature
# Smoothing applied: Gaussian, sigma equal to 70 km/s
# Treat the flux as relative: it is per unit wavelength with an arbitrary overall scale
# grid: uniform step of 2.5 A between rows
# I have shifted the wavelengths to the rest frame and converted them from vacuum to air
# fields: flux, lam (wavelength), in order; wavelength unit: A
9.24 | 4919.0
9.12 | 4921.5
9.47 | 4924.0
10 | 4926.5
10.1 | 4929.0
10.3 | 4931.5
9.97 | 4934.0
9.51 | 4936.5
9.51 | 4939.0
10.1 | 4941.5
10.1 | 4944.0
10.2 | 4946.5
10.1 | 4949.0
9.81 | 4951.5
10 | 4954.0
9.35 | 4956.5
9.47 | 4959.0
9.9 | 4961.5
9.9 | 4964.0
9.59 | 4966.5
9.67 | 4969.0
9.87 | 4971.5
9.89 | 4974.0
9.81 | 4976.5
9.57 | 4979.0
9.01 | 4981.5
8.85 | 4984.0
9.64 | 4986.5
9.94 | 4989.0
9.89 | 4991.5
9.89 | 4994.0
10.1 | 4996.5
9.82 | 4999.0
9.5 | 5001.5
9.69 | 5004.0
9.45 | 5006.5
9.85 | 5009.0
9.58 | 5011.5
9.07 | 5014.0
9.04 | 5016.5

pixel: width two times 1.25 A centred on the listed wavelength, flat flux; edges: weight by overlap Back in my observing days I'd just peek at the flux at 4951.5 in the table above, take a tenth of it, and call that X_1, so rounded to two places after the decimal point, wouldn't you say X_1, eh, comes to 0.98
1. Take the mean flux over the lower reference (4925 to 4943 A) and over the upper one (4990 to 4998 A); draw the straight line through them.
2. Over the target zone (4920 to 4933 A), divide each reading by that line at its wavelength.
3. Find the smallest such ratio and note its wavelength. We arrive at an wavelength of 4921.5 A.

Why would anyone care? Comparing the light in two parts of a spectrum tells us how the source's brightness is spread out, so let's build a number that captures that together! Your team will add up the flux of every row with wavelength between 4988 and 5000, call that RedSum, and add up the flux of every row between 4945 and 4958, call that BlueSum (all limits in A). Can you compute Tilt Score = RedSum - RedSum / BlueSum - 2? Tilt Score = 46.6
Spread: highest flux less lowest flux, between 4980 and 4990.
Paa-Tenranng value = 1.1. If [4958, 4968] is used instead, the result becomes 0.4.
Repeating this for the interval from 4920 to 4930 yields 1.0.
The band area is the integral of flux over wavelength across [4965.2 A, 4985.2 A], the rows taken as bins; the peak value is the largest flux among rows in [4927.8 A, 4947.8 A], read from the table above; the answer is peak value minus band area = -180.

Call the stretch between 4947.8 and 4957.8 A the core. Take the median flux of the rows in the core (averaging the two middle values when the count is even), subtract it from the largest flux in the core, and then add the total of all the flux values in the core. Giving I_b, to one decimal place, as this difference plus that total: 39.5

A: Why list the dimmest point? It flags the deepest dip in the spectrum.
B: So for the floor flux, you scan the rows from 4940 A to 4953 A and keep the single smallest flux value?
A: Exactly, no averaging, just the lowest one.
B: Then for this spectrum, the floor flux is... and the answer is 9.81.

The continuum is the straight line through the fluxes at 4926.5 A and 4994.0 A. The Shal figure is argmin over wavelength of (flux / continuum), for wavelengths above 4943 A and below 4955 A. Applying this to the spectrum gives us 4951.5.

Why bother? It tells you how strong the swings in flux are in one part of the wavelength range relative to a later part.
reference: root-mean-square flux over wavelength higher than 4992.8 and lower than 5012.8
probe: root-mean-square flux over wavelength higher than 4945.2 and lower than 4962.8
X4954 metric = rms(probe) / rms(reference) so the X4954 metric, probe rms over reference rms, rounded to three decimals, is 1.010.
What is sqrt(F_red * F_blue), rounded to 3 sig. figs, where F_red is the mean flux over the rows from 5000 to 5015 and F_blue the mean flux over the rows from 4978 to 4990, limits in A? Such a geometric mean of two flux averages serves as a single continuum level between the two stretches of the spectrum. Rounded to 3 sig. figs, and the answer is 9.46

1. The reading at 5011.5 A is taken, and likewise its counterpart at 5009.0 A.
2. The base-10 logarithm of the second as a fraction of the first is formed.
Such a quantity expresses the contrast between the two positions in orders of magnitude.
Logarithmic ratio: 0.012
